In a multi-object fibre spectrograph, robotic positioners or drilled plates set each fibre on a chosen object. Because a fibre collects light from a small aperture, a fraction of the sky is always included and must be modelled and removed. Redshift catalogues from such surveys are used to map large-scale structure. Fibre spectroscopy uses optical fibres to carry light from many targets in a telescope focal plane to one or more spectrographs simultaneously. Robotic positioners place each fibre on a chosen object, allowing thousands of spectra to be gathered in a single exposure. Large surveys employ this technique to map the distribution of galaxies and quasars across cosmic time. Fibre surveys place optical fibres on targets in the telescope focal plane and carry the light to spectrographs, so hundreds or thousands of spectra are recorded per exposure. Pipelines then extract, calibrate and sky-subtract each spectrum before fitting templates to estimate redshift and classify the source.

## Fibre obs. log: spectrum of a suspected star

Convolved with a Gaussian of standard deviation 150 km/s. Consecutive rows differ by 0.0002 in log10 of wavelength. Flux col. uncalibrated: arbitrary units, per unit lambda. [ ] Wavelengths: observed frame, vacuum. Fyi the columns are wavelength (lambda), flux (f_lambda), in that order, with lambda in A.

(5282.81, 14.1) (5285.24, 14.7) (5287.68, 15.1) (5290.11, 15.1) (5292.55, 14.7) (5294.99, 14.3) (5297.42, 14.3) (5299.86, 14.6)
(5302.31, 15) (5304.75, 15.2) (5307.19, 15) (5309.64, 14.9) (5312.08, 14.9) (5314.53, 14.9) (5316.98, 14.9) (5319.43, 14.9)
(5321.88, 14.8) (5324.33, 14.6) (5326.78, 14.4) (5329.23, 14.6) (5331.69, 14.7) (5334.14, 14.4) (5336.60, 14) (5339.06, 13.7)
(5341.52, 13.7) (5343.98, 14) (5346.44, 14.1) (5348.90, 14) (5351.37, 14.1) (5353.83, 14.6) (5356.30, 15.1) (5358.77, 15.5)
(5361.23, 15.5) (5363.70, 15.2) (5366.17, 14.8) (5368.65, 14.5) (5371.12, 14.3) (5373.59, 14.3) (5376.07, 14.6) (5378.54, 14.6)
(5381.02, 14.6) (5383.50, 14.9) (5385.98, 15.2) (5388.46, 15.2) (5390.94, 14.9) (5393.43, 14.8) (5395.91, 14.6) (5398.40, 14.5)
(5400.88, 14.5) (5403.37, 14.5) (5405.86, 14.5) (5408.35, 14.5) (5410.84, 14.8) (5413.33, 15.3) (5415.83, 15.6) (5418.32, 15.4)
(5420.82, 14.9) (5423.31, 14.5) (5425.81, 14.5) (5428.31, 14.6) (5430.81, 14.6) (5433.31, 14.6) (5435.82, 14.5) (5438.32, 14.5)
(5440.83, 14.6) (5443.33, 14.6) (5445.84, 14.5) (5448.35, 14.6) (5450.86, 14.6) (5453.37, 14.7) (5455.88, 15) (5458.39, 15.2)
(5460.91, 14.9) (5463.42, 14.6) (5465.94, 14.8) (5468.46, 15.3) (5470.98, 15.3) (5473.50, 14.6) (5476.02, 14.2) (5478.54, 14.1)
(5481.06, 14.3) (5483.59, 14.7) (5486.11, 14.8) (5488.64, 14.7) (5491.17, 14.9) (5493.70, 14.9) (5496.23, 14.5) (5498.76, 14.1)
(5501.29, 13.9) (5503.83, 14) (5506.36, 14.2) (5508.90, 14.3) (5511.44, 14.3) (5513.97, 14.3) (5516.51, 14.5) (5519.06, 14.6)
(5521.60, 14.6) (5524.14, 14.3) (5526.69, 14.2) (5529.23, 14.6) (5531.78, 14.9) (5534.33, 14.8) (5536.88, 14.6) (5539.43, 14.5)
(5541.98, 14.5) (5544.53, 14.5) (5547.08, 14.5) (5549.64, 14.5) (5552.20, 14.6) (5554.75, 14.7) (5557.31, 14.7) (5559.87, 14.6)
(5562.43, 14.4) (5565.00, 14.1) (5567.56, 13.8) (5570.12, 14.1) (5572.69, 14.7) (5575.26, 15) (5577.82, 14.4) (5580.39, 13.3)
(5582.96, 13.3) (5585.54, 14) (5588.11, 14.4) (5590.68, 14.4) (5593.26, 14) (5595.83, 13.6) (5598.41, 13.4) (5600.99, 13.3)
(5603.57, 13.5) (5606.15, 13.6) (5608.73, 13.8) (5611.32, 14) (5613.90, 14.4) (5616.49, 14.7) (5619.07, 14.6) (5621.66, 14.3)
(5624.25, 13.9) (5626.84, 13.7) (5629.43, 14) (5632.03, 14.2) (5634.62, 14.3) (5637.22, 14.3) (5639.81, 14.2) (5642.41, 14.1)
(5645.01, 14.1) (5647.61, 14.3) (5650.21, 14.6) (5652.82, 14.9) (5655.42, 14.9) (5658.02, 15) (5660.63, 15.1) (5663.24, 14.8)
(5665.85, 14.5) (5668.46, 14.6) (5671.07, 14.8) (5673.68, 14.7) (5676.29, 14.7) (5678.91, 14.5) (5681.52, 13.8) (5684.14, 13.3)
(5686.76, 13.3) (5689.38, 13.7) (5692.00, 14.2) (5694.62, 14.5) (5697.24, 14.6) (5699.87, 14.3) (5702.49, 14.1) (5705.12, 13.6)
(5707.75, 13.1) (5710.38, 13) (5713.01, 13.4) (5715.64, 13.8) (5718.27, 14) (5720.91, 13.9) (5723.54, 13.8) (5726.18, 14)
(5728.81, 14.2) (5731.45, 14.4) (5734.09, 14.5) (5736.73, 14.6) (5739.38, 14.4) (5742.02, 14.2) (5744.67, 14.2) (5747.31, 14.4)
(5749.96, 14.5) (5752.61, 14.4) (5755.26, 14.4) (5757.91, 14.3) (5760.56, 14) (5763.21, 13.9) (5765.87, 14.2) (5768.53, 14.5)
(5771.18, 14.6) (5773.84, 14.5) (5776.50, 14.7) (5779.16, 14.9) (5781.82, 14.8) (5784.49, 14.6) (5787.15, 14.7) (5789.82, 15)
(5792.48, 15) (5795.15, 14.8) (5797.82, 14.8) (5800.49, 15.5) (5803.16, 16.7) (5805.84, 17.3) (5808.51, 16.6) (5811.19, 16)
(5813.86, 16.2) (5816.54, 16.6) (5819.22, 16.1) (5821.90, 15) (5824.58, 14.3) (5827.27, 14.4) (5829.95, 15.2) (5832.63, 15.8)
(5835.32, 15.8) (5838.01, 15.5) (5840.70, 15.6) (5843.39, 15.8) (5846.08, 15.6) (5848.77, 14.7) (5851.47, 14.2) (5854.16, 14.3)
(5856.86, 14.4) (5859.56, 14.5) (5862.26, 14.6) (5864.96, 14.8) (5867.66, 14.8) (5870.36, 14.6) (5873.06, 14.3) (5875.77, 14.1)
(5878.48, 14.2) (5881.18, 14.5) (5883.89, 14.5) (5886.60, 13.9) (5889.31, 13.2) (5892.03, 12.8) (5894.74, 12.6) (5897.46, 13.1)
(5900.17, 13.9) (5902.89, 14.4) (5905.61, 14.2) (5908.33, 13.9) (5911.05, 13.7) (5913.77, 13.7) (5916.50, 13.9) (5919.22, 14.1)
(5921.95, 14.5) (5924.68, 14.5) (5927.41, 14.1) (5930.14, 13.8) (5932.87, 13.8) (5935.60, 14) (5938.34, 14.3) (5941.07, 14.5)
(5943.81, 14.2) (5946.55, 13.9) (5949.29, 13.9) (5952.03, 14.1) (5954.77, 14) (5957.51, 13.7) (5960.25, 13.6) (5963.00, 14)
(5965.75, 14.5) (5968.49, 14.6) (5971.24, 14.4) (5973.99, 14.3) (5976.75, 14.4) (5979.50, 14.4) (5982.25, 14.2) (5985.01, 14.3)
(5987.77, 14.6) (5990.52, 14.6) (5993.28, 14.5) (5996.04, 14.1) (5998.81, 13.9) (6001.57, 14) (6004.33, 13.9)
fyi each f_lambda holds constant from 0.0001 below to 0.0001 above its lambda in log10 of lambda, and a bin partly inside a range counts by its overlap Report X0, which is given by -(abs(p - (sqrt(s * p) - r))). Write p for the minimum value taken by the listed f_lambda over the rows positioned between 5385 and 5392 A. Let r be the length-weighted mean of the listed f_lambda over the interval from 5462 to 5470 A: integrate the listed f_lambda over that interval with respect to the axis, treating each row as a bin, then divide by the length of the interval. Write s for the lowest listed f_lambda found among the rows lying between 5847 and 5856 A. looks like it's -15.3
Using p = 14.9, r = 14.9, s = 14.2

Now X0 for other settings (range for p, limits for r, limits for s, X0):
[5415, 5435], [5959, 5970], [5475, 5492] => -14.4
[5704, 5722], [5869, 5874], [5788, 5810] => -13.6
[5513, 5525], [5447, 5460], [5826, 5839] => -14.8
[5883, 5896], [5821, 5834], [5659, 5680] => -14.0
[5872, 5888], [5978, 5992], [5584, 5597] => -14.6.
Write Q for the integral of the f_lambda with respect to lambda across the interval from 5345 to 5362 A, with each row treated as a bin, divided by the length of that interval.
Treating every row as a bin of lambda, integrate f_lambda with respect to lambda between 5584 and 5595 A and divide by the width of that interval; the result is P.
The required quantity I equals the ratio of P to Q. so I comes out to 0.96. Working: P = 14.2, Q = 14.7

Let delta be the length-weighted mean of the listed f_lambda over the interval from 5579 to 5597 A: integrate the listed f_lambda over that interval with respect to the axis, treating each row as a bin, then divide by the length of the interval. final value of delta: 13.9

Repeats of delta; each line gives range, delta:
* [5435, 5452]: 14.6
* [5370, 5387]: 14.6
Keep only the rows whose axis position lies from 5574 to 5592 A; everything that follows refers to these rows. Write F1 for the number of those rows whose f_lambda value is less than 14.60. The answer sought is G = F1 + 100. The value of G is 106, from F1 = 6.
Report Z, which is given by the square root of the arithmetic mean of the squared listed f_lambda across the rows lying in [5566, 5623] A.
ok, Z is 14.0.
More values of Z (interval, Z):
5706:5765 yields 14.1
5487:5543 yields 14.5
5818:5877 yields 14.9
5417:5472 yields 14.8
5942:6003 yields 14.2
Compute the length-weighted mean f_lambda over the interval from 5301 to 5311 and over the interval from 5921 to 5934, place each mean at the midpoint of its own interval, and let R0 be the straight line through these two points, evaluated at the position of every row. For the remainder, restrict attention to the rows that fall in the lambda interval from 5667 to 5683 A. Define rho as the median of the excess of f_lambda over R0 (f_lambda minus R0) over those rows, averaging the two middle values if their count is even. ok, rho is 0.15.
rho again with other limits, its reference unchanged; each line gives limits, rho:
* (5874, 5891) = -0.05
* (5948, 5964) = -0.15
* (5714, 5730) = -0.48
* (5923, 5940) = -0.08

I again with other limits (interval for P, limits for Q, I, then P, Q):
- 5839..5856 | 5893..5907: 1.10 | 15.0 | 13.6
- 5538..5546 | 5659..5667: 0.98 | 14.5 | 14.8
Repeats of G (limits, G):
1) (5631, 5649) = 107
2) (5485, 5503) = 103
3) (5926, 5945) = 107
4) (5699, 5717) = 107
